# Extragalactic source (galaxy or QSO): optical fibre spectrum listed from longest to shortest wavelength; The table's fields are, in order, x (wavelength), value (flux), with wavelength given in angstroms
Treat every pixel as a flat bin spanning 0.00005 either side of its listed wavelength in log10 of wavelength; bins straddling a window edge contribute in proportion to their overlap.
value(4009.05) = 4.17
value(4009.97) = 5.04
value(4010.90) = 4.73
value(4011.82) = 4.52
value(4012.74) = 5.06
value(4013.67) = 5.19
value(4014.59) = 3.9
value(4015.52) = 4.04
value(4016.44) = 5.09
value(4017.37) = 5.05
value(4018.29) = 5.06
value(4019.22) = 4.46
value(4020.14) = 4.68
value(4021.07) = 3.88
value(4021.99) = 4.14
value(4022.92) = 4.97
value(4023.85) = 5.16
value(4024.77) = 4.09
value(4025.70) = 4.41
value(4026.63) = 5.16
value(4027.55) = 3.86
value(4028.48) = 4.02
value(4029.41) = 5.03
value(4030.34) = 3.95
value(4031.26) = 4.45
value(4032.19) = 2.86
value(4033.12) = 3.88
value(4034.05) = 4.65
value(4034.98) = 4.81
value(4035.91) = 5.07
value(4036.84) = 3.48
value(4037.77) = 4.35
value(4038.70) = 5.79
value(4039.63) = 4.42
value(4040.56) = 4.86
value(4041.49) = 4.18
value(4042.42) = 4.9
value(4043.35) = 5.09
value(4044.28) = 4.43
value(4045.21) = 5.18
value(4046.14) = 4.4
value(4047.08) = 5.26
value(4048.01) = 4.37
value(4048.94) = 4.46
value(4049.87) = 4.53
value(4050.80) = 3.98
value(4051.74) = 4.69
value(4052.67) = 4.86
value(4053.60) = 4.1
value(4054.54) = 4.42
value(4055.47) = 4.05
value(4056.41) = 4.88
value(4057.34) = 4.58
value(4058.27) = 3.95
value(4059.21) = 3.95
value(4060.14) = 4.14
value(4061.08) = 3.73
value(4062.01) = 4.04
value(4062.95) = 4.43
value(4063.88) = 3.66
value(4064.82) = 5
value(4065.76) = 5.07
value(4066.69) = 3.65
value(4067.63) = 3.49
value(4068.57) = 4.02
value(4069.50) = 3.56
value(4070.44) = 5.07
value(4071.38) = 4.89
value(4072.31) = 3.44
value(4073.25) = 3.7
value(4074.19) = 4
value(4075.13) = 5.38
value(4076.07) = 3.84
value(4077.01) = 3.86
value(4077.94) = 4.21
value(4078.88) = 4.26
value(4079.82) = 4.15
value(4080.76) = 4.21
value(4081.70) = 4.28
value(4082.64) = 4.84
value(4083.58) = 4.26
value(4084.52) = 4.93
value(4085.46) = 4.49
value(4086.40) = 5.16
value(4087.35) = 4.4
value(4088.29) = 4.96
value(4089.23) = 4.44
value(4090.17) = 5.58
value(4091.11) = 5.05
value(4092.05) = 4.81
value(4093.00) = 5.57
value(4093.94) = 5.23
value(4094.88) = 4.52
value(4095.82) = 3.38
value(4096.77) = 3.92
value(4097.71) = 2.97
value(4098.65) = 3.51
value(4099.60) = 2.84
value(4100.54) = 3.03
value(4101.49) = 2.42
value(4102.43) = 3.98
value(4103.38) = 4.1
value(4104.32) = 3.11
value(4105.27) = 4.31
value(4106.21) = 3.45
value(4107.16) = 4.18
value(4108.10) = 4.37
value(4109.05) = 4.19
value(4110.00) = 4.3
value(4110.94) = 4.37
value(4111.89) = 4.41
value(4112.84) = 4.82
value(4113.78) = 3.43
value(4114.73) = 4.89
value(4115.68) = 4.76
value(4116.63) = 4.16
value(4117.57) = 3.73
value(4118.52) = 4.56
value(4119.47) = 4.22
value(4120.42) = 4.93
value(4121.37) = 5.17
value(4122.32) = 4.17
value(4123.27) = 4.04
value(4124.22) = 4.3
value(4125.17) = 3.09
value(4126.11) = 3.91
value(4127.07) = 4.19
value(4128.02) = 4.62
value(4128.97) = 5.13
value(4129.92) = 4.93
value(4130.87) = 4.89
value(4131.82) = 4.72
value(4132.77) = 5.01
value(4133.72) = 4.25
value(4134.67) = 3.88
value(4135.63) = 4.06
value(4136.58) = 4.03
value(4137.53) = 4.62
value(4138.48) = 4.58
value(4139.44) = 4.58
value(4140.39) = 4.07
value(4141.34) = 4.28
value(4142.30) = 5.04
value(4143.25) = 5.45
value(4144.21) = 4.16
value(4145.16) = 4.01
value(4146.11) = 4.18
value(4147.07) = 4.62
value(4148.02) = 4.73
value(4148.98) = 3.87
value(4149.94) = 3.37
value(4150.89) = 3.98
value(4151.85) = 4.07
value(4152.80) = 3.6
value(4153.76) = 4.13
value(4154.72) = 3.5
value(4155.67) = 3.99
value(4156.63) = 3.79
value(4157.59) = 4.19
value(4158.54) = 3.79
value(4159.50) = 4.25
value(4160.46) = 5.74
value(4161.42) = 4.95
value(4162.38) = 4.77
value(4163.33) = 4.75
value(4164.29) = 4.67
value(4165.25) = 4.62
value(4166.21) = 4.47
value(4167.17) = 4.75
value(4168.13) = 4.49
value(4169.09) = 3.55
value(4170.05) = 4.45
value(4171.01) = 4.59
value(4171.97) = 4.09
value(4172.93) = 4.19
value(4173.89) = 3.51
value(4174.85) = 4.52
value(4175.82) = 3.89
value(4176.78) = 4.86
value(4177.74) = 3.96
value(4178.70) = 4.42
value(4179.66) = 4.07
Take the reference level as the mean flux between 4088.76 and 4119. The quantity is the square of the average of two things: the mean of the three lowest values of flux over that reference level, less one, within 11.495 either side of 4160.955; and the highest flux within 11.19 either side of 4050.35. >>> 6.5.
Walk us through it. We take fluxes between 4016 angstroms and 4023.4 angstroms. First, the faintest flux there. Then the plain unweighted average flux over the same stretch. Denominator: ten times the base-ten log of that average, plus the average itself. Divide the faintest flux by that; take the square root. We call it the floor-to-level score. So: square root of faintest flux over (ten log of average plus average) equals 0.585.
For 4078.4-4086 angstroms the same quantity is 0.617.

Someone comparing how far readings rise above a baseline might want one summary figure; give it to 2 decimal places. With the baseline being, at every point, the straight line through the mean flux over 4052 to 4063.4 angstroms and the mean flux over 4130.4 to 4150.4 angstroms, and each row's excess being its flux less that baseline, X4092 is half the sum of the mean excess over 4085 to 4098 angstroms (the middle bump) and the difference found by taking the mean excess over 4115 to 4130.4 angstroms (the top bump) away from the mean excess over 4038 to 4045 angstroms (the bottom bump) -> 0.43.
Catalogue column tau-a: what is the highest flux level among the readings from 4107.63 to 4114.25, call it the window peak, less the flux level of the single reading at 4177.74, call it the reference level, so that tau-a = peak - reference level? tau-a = 0.86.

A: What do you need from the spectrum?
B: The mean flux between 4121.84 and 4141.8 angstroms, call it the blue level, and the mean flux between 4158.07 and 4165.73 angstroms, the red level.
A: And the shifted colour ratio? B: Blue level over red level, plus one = 1.93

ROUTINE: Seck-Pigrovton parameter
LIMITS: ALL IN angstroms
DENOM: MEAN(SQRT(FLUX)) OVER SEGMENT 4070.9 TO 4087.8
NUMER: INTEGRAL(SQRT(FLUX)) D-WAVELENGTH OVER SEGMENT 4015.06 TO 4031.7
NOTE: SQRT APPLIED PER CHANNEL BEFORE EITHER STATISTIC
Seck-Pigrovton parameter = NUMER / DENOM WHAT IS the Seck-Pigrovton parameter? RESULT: 17.0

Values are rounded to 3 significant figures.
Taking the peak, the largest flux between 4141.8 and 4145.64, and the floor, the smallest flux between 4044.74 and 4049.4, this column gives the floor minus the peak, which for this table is -1.08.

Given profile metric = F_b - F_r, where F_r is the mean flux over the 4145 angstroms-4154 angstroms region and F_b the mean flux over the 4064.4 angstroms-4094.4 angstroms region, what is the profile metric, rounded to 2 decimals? 0.44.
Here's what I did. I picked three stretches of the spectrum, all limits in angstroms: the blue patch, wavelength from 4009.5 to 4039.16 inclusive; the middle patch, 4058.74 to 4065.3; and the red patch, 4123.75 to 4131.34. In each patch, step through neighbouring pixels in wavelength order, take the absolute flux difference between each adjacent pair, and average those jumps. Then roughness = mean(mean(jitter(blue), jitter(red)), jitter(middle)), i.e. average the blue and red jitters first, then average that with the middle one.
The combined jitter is 0.57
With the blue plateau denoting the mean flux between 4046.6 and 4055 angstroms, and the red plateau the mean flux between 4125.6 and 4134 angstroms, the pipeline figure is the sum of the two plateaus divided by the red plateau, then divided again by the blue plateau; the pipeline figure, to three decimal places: 0.437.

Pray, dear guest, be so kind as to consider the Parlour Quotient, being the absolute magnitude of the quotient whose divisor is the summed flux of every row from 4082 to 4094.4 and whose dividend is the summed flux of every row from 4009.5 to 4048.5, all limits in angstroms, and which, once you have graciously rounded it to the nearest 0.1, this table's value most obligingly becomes 3.0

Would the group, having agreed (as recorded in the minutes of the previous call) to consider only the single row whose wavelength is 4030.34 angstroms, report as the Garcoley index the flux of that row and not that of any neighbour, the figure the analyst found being 3.95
